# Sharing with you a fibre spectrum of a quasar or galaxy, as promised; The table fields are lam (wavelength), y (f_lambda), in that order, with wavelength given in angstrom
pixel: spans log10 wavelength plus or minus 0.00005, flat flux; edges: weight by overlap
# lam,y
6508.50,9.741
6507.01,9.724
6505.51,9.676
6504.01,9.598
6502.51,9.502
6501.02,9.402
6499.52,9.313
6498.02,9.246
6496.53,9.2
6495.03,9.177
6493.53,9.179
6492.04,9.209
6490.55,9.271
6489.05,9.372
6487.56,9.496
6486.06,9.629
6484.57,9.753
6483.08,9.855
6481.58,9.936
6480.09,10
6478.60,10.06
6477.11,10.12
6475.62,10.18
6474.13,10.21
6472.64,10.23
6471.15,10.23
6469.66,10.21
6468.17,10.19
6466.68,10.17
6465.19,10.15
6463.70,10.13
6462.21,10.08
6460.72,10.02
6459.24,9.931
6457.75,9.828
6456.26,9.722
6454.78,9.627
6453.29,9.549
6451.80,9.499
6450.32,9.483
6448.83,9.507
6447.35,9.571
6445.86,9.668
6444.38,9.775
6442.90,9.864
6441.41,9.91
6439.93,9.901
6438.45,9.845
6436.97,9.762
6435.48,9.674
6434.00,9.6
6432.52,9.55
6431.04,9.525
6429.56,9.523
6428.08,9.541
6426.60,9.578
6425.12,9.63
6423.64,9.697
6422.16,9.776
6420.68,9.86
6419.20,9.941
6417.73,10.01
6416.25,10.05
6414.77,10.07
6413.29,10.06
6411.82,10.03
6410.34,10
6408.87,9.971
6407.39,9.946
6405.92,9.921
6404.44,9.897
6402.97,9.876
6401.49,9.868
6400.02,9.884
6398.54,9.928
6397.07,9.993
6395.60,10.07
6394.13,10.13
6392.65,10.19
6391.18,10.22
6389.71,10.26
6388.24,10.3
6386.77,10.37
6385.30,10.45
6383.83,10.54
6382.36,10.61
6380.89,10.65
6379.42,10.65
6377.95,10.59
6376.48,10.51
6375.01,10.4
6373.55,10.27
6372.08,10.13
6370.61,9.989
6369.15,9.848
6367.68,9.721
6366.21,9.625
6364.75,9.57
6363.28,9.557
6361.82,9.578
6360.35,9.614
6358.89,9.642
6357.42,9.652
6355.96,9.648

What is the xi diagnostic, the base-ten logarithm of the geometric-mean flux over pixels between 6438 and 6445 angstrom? 0.99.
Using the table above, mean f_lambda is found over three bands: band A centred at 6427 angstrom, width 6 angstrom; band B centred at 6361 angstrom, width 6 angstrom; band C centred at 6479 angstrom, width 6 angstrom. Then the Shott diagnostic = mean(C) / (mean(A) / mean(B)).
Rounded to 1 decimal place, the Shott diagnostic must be 10.1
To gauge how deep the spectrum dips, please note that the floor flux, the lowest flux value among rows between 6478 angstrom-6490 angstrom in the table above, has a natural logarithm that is 2.24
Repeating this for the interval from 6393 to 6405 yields 2.29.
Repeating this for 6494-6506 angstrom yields 2.22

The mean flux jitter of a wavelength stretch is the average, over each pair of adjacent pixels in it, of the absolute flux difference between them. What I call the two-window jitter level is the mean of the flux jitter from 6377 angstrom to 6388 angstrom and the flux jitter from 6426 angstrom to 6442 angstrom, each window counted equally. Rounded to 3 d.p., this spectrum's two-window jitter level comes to 0.050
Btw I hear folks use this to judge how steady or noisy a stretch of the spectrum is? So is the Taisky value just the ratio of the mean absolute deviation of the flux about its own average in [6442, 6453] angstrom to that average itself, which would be 0.0129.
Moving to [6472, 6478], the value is 0.0034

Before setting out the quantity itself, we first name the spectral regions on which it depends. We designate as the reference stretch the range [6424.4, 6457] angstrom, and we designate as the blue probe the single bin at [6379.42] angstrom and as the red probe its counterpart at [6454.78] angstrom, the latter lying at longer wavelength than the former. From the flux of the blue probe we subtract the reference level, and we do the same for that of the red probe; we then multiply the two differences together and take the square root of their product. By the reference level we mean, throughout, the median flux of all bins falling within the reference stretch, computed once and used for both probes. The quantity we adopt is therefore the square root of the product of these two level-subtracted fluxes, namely 0.12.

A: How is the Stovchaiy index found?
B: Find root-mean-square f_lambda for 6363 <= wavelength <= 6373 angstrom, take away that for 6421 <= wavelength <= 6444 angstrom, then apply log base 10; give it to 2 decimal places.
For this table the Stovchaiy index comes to -1.06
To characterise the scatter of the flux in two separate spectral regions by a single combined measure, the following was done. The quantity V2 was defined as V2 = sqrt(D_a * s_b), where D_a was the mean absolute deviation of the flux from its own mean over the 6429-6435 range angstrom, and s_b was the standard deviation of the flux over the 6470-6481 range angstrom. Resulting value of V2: 0.05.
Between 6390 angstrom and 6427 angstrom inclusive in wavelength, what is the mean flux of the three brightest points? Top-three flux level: 10.2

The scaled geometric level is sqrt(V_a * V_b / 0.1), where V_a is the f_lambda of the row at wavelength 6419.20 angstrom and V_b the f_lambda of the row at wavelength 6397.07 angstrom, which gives 31.5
